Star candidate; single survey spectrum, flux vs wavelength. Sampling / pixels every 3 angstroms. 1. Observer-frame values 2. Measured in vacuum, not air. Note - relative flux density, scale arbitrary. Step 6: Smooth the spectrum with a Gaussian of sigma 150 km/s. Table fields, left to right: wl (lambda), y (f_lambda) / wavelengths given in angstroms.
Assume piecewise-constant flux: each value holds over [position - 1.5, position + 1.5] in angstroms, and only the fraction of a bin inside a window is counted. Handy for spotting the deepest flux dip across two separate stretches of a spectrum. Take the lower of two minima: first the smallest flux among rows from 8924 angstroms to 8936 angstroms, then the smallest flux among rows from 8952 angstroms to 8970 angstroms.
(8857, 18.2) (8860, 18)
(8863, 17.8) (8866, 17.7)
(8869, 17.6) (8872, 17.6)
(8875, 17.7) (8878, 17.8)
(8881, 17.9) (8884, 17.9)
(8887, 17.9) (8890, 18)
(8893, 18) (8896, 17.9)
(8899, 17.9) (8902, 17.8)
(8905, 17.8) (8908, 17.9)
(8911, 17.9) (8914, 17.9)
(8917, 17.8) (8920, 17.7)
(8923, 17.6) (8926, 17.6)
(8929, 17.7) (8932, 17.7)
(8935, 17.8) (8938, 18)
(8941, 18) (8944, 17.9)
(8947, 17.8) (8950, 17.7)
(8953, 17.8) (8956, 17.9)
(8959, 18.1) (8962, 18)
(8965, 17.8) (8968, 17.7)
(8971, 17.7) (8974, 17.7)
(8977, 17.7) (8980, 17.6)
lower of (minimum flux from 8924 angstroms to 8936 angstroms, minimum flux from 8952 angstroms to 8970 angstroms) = 17.6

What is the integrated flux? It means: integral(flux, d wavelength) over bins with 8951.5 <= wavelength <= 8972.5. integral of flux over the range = 375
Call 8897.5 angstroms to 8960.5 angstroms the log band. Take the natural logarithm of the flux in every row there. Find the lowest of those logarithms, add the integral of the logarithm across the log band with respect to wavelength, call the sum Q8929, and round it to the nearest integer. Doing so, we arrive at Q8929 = 184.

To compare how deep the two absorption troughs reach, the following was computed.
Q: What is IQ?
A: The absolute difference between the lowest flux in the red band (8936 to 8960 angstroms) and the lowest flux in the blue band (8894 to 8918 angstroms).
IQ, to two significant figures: 0.10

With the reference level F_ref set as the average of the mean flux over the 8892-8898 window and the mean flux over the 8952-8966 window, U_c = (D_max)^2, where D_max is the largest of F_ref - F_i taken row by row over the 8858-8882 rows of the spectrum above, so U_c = 0.11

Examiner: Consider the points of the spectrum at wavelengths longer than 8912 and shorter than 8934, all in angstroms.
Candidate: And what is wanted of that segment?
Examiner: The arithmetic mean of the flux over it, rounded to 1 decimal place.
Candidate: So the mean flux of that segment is 17.7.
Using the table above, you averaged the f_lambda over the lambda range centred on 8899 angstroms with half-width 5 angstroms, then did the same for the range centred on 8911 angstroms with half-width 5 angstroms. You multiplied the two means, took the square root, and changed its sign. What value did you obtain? -17.9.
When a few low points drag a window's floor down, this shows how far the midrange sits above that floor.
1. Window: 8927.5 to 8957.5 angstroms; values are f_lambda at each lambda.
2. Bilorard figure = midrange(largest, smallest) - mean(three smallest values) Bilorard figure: 0.15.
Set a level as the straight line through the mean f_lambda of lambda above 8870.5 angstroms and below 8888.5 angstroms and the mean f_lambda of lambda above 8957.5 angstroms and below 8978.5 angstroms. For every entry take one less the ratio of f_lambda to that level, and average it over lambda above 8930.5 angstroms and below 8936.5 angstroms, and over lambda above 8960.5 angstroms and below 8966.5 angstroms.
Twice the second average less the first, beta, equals -0.0130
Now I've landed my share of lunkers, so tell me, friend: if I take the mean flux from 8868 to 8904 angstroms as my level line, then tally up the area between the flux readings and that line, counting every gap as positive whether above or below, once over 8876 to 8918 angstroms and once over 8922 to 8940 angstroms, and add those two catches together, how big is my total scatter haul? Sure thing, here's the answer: 5.8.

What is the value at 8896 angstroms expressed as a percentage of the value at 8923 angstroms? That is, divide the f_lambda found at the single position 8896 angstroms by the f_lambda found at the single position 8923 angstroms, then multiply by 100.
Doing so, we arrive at 102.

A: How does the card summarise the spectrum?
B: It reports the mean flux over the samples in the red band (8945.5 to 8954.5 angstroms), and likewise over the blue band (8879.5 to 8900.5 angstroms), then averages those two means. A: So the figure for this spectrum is 17.8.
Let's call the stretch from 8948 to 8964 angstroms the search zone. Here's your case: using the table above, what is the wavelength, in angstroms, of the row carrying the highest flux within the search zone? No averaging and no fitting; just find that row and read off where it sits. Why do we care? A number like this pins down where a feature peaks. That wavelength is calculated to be 8959 angstroms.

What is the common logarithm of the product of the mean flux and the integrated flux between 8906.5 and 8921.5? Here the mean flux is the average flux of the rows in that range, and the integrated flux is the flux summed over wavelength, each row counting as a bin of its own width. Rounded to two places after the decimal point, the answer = 3.68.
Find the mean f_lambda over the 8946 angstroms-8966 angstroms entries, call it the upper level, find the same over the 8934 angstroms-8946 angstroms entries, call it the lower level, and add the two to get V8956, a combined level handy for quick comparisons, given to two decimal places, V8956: 35.80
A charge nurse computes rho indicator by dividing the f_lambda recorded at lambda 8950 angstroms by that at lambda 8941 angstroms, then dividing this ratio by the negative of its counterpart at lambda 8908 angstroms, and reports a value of -0.0549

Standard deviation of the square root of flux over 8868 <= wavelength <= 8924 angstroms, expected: 0.015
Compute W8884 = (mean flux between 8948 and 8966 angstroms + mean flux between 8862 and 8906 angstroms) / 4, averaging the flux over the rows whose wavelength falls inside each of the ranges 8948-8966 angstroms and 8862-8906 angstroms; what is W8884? 8.926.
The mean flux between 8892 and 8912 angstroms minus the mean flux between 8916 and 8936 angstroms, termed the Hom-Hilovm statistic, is 0.19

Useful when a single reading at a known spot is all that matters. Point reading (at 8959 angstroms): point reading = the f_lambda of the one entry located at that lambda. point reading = 18.1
